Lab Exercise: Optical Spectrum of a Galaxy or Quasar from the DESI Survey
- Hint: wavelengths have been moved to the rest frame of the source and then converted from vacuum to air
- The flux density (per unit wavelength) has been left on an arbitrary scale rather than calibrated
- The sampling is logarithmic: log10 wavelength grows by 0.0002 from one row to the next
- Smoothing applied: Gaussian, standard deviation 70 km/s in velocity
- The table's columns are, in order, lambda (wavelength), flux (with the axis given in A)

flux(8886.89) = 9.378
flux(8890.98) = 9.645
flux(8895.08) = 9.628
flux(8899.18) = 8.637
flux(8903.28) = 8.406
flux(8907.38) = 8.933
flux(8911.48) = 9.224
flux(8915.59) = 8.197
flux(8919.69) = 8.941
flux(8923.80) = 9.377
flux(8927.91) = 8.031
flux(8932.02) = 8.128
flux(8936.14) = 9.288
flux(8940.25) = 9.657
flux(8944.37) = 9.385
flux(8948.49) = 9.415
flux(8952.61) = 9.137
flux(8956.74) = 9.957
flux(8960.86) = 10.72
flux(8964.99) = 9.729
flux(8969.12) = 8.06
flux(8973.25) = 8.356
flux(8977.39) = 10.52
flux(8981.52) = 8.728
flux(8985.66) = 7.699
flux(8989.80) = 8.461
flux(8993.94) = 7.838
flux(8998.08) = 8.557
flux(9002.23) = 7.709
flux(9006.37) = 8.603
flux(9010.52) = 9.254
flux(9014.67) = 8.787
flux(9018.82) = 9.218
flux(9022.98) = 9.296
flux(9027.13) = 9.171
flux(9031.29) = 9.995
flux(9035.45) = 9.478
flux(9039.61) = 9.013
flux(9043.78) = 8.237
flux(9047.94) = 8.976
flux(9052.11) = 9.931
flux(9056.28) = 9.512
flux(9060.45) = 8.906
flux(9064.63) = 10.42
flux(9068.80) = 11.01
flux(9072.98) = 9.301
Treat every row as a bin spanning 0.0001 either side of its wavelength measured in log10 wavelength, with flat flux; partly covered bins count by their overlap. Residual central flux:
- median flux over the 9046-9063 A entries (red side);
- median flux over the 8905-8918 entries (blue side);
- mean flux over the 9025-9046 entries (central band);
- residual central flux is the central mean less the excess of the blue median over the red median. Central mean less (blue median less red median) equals 9.5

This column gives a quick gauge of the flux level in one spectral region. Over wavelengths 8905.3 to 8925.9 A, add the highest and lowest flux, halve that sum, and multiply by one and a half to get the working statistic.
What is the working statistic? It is 13.2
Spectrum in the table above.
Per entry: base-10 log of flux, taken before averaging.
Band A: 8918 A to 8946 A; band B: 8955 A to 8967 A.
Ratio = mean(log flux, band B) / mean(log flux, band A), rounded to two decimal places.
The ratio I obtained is 1.06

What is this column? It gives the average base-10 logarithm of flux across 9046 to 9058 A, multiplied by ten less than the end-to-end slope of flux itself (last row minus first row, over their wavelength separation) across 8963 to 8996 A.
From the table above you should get -9.82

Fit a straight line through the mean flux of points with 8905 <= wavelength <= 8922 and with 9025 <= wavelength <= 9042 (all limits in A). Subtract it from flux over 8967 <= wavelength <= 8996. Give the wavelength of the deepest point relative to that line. 8985.66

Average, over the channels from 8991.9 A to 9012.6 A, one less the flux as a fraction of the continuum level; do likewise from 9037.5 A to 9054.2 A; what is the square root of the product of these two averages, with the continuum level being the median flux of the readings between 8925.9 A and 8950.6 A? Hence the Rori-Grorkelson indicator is 0.057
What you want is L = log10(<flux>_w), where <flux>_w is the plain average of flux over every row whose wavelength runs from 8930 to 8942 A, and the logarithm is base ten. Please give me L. 0.955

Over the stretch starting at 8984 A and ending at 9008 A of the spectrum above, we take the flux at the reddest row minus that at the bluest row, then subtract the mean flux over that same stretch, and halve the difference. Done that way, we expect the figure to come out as -3.6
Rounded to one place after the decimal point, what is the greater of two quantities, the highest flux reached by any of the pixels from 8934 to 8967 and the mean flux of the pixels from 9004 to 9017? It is 10.7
